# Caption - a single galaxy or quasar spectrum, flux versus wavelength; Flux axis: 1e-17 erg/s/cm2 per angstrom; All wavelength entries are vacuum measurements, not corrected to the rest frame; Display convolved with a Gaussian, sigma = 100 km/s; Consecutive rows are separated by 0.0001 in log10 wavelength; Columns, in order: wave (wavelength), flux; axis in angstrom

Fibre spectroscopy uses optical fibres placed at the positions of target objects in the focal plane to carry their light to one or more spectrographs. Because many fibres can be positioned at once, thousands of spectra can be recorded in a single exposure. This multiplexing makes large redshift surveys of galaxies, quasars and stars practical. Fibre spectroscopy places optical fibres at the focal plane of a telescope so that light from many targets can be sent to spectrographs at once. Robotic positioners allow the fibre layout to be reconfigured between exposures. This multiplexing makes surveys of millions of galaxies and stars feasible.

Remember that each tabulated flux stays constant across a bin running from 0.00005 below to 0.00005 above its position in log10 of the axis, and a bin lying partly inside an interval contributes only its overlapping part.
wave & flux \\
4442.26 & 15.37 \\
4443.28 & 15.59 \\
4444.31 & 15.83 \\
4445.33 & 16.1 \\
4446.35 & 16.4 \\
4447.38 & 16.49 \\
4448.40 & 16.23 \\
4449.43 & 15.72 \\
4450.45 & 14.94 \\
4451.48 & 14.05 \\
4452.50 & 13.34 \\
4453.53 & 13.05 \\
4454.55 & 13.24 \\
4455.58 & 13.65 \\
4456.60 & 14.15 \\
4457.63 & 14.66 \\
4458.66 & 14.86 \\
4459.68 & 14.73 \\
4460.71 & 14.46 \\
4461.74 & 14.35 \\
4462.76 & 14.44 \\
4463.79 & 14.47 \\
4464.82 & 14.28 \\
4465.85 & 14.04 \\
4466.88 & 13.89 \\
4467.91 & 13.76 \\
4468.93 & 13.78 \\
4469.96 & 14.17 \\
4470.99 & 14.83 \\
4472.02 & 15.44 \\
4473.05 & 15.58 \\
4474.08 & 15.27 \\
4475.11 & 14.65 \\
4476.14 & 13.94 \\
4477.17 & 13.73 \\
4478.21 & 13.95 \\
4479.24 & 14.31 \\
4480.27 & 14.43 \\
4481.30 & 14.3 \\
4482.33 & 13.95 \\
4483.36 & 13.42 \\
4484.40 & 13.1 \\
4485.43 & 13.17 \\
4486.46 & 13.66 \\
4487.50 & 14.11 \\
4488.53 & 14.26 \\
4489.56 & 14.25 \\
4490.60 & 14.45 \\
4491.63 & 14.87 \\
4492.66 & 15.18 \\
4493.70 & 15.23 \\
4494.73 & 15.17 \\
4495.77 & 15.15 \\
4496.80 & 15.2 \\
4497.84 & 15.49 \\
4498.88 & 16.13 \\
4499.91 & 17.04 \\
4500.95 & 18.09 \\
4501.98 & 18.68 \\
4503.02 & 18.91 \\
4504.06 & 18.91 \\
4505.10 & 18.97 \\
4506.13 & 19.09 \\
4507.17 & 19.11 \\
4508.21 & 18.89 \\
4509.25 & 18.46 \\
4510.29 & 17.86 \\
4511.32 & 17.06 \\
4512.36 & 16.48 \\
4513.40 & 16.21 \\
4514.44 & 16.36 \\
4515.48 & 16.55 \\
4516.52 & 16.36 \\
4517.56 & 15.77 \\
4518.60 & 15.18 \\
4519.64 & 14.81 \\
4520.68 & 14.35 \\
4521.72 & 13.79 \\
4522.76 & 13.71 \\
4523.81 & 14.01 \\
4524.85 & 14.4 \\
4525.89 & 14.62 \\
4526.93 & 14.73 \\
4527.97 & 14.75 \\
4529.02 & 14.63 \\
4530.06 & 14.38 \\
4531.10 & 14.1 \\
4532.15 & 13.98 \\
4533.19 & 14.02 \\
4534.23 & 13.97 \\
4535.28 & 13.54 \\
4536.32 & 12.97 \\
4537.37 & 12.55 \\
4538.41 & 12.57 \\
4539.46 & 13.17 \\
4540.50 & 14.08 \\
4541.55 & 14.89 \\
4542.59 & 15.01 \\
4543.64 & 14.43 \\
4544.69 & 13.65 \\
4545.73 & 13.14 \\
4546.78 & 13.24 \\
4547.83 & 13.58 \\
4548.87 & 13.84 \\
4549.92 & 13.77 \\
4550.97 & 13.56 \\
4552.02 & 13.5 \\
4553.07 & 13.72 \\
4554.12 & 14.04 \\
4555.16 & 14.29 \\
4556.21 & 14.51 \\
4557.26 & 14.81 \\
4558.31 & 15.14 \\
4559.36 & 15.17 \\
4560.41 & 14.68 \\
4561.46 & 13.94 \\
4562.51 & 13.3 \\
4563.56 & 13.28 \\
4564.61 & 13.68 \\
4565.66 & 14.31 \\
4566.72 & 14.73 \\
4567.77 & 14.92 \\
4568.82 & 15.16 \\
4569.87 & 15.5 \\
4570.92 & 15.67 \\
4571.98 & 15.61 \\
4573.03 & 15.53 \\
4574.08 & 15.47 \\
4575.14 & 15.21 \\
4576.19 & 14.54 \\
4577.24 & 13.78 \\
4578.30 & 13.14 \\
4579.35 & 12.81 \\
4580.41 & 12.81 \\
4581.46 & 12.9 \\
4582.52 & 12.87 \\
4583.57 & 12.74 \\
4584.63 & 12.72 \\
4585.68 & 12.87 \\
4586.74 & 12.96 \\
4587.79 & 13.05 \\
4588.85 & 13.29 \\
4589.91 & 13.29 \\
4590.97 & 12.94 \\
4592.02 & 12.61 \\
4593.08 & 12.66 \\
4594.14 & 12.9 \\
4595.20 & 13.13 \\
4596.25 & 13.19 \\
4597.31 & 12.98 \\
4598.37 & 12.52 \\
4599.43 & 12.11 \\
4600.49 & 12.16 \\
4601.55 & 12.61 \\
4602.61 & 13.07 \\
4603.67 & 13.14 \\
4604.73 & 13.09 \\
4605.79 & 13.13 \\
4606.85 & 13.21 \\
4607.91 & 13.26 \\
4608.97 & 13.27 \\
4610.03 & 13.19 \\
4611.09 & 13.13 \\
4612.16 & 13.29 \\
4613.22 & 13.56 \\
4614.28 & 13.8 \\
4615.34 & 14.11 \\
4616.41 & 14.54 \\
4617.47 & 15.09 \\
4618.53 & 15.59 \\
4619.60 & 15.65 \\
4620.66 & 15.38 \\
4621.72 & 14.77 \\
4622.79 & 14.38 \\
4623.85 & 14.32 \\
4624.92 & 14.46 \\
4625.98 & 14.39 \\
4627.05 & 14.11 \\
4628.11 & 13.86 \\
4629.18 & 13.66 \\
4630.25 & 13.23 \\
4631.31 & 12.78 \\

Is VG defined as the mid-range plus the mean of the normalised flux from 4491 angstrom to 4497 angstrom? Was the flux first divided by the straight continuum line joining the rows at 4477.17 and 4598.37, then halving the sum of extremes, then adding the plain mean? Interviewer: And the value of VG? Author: 2.22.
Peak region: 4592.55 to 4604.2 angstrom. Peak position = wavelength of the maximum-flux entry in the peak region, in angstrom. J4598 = 4596.25 angstrom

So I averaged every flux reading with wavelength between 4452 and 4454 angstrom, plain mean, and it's 13.2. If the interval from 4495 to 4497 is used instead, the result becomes 15.2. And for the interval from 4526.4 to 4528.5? 14.7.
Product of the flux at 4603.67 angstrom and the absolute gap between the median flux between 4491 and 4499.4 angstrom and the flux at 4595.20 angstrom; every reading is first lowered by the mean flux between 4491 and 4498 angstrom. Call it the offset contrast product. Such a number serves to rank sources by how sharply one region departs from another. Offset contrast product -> -4.2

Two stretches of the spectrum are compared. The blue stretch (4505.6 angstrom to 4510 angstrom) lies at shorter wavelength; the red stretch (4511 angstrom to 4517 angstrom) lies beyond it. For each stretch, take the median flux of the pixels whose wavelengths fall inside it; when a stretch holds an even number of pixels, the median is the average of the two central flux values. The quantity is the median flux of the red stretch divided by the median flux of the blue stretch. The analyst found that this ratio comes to 0.86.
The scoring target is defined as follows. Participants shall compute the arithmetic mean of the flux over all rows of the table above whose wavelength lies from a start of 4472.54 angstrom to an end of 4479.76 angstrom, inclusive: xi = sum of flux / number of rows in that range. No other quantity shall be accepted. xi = 14.5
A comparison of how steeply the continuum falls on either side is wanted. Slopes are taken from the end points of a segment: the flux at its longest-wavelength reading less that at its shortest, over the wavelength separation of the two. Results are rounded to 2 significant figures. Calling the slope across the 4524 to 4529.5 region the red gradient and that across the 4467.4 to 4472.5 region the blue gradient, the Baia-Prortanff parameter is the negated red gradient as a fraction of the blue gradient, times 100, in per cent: -13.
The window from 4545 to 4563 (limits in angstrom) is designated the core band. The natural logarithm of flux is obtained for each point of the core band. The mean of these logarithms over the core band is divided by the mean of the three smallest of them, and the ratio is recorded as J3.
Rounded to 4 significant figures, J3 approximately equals 1.022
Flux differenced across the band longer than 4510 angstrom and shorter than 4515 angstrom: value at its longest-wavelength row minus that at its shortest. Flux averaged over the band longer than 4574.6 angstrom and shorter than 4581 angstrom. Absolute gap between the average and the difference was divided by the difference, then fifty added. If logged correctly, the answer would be 40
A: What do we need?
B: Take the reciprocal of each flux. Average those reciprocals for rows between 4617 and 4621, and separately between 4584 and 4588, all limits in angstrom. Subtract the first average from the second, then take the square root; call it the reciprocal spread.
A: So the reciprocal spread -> 0.113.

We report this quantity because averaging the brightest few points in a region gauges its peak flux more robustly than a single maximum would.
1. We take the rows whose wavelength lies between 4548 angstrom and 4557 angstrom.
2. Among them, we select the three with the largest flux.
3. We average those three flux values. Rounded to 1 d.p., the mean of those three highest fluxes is 14.3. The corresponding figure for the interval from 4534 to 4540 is 13.6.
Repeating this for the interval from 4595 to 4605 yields 13.2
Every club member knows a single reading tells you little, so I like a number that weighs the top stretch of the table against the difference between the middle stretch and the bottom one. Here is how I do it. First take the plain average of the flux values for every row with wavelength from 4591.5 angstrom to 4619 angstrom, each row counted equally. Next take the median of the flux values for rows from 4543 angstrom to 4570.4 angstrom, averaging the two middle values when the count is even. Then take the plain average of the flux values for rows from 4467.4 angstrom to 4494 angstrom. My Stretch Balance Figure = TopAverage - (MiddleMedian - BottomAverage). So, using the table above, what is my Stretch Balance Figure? 13.6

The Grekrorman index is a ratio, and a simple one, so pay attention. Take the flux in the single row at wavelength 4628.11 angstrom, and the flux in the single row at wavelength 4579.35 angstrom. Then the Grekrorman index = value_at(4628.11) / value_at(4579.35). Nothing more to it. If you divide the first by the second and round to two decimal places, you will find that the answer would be 1.08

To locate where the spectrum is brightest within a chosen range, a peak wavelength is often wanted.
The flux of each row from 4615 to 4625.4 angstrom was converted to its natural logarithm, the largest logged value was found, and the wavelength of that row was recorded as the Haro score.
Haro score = 4619.60 angstrom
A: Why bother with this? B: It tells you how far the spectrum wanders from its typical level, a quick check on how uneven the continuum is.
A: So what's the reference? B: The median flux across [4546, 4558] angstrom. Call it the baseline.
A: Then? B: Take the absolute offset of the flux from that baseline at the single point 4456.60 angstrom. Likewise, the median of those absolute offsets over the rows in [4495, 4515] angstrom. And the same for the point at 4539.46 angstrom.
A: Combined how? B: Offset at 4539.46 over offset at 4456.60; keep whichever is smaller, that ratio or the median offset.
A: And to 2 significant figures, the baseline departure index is 1.6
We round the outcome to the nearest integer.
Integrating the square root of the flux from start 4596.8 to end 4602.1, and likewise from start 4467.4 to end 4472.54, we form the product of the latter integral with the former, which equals 365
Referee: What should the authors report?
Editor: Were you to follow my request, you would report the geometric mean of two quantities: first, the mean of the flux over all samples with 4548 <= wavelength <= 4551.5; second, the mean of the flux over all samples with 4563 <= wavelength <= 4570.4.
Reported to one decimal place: 14.1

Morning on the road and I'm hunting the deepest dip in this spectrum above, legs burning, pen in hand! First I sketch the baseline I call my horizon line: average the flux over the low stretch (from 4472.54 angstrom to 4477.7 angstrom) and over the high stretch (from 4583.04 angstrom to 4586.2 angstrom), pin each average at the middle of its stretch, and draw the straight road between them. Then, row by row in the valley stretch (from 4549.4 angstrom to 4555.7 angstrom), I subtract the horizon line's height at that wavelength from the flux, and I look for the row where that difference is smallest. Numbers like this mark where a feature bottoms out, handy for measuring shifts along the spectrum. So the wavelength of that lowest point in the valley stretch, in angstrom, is 4552.02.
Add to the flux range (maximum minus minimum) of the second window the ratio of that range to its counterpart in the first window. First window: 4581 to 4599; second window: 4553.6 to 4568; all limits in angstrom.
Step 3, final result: 4.3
